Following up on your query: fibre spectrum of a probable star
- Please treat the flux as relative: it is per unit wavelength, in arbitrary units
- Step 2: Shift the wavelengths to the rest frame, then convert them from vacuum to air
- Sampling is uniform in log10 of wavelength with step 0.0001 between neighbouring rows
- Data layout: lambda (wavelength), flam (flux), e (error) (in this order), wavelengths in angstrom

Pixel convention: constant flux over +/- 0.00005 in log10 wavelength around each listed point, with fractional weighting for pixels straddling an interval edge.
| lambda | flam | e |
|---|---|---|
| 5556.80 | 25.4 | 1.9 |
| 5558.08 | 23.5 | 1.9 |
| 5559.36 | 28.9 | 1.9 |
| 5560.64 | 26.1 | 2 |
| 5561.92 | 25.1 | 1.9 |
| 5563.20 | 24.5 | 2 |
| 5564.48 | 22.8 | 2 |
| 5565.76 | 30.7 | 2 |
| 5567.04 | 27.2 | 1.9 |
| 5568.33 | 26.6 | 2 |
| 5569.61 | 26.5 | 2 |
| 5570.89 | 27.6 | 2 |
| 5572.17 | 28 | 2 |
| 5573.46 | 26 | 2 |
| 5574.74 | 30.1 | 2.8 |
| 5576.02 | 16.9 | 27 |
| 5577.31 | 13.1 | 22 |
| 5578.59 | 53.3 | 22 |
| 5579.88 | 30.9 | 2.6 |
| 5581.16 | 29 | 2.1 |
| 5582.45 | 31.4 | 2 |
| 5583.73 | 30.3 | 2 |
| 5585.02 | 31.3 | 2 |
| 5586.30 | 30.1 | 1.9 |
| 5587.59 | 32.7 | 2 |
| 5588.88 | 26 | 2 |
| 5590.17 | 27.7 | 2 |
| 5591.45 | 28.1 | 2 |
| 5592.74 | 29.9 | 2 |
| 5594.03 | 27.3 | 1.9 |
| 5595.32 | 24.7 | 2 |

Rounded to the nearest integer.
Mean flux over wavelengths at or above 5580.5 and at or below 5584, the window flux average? 30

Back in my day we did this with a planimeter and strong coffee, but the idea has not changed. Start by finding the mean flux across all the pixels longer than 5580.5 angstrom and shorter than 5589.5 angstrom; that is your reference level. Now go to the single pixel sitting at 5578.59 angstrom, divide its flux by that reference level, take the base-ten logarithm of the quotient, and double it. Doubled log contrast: 0.50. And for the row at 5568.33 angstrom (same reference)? -0.11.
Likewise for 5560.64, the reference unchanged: -0.12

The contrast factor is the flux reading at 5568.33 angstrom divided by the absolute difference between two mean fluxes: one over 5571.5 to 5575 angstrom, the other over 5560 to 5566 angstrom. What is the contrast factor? 12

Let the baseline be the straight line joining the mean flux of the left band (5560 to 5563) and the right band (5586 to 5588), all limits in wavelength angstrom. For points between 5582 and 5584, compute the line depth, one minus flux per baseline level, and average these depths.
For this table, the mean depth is -0.01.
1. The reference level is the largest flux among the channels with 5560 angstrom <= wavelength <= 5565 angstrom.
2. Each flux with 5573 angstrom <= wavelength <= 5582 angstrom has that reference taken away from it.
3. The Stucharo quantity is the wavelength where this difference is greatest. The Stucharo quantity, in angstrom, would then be 5578.59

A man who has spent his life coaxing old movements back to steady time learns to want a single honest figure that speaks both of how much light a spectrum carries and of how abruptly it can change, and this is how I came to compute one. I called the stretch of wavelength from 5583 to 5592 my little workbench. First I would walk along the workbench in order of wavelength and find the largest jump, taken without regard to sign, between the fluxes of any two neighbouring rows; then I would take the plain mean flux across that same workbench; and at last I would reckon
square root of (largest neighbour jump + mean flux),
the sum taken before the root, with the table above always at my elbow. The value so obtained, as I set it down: 6.0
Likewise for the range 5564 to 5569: 5.9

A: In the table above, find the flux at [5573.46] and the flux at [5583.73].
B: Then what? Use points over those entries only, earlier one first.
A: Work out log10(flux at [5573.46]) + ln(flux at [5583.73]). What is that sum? 4.83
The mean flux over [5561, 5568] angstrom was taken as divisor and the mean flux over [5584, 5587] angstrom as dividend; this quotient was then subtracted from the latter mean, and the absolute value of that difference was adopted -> 29.5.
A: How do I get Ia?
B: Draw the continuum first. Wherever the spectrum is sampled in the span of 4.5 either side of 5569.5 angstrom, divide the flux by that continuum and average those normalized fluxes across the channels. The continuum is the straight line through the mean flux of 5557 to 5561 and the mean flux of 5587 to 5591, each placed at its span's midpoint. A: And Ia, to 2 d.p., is 1.02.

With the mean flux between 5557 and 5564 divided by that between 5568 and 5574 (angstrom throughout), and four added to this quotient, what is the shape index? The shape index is 4.95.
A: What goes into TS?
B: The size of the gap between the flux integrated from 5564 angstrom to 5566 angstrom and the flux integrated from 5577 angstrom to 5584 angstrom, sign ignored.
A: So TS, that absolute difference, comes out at 173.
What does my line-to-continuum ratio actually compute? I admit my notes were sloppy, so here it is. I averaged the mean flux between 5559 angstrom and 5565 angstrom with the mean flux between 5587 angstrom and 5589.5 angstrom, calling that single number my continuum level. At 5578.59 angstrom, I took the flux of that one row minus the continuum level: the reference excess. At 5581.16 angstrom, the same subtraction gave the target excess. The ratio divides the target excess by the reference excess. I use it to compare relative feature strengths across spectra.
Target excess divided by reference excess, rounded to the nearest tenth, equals 0.1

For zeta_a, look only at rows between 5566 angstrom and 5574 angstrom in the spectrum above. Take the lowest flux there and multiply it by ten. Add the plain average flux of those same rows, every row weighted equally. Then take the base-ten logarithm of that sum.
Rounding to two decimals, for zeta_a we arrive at 2.46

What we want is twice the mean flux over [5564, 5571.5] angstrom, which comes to 54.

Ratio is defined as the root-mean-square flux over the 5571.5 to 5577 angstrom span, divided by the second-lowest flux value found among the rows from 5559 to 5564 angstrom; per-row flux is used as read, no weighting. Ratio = 1.03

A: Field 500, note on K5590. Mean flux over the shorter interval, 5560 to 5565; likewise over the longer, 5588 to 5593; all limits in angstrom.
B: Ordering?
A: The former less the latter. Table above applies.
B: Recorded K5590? -3.3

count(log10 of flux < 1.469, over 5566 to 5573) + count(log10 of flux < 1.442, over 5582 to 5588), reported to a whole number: 5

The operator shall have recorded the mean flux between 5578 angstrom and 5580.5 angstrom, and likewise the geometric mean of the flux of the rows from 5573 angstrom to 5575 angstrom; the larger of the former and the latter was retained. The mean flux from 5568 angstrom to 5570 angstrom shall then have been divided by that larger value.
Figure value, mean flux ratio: 0.63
